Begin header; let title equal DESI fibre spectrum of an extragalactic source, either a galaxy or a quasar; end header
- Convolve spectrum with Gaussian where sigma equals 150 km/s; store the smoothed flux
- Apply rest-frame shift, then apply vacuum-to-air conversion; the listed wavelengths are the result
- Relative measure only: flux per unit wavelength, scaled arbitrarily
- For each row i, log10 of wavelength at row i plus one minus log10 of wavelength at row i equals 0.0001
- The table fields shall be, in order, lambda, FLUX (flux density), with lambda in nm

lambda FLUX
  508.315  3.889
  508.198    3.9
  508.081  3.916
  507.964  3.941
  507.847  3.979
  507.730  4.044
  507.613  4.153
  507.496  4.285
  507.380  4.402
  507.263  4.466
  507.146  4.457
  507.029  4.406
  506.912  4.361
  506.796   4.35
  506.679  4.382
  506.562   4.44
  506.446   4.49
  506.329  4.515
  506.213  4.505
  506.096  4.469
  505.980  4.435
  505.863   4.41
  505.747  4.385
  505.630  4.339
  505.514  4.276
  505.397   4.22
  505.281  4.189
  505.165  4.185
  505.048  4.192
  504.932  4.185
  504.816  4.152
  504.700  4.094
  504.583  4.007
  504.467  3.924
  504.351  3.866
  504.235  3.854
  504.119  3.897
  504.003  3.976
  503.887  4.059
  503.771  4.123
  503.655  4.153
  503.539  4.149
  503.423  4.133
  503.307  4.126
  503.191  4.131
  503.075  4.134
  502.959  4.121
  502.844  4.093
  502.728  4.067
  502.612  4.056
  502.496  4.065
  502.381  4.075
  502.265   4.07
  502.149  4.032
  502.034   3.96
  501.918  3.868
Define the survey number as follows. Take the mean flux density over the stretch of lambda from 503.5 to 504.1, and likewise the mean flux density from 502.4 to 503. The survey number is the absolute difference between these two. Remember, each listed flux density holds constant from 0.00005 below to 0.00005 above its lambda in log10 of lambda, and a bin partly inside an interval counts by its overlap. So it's 0.01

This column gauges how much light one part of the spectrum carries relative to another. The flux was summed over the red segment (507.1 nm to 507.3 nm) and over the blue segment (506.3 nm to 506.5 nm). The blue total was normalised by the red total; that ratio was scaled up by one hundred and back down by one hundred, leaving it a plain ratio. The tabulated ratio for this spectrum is 1.01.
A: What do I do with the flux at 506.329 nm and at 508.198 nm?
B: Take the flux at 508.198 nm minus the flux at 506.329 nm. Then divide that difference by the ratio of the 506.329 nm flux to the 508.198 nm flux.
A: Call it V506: -0.53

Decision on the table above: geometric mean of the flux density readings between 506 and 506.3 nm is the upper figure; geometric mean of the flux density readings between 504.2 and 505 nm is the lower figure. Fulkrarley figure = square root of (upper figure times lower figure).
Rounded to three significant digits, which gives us 4.24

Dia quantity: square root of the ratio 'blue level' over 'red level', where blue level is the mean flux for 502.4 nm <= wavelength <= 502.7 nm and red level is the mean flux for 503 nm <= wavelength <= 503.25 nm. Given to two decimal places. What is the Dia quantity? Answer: 0.99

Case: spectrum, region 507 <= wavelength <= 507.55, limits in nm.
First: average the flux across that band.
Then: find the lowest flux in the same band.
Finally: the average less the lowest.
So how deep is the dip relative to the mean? 0.12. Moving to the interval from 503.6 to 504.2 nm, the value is 0.14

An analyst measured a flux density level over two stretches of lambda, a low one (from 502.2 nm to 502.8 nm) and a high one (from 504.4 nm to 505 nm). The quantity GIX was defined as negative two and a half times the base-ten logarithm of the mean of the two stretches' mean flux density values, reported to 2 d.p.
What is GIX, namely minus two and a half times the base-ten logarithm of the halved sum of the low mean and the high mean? -1.52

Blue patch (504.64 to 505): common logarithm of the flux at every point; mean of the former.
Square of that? 0.381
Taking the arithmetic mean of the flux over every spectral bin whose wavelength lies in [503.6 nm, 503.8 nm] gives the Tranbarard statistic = 4.14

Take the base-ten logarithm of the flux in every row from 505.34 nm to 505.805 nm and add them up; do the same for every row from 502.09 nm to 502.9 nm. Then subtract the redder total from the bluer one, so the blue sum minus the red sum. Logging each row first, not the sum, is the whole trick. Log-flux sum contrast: 2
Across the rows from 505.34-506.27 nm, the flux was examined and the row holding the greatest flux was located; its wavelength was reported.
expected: 506.213 nm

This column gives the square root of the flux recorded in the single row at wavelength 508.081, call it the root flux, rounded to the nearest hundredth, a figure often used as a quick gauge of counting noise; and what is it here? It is 1.98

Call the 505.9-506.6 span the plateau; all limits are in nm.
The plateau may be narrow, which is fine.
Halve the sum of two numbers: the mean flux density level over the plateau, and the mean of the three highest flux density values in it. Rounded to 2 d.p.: 4.49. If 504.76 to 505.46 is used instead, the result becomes 4.19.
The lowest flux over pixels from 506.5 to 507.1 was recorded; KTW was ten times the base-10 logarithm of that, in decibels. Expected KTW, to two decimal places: 6.38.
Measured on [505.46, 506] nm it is 6.31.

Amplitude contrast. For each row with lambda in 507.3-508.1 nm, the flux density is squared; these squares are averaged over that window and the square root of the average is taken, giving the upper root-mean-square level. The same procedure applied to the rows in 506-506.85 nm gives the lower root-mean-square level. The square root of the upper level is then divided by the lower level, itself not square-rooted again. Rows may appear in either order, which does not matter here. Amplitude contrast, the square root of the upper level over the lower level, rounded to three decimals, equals 0.455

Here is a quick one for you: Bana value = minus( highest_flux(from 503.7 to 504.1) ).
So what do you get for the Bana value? -4.12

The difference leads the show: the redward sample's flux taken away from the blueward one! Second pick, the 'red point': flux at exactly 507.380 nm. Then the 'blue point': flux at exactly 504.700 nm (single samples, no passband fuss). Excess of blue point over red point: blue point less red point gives -0.3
